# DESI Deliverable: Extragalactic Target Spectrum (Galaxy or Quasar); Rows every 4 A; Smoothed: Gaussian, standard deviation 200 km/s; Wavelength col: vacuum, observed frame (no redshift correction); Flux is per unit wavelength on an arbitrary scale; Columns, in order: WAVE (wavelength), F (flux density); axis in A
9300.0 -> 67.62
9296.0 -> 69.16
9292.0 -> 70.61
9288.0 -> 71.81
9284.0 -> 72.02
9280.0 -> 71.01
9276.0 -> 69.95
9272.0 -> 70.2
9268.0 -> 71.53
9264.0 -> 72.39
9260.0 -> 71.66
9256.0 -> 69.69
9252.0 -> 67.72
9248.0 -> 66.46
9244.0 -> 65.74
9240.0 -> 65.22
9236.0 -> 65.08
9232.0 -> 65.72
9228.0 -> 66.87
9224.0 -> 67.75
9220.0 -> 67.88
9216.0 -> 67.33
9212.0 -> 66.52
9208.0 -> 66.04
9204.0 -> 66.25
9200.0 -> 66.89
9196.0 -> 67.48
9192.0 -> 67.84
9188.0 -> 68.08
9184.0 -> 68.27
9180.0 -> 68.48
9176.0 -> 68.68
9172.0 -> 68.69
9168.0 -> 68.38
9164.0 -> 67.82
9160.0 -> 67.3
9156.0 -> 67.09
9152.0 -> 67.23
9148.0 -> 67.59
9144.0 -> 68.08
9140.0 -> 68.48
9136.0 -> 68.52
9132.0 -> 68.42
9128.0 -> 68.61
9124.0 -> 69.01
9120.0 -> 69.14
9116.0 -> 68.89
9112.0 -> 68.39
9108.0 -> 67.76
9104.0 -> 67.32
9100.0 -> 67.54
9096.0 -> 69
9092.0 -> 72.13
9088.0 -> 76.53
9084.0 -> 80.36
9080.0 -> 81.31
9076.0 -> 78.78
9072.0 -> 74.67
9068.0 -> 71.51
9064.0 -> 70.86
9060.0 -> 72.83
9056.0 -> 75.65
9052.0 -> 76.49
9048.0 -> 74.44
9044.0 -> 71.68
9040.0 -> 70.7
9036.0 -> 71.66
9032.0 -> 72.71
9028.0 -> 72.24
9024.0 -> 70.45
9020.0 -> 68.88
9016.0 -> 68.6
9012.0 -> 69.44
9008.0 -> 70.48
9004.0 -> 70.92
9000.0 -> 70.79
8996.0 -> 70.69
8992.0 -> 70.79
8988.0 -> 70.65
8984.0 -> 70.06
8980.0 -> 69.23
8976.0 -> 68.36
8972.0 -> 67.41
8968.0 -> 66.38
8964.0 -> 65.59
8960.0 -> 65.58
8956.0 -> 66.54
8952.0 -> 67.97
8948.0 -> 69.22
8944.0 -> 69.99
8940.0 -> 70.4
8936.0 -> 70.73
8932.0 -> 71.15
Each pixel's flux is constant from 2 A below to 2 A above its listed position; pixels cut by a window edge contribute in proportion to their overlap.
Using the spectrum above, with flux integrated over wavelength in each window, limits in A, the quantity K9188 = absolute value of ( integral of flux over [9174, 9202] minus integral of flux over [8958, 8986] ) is 12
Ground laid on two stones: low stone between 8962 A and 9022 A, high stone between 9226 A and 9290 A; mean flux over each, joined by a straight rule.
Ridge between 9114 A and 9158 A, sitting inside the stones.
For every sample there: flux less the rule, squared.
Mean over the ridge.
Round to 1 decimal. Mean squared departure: 1.1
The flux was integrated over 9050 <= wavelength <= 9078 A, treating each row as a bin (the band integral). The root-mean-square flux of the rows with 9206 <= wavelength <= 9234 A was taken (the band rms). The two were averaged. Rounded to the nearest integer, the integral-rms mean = 1075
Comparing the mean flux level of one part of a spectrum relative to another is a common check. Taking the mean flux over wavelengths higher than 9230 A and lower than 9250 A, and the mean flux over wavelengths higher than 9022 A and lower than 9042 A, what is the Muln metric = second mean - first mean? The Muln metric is 6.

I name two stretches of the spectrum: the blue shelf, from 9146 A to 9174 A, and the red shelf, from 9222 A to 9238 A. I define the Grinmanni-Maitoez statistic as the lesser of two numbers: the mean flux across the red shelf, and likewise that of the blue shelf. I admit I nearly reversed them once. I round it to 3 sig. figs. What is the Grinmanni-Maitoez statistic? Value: 66.4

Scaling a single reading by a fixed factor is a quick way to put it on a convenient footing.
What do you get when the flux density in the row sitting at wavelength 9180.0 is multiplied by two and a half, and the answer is 171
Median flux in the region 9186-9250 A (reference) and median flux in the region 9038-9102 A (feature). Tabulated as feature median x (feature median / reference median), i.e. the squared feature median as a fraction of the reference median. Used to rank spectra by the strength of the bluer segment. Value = 81.3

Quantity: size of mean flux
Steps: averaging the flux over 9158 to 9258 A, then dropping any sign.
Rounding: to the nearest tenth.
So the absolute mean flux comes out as 67.3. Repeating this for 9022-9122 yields 72.5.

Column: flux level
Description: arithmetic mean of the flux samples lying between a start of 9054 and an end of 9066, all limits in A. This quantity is 73.1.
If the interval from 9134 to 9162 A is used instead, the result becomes 67.8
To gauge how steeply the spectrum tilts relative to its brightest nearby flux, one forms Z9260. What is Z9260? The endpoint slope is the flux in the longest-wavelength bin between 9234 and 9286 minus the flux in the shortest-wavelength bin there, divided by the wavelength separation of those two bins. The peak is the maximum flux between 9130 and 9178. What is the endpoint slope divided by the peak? 0.0021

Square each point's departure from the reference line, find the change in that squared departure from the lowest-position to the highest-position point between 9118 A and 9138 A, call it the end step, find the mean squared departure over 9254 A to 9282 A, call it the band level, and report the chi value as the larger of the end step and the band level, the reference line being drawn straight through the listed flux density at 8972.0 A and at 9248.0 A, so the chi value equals 21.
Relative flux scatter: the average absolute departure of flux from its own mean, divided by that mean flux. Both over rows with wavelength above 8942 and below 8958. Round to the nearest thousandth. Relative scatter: 0.017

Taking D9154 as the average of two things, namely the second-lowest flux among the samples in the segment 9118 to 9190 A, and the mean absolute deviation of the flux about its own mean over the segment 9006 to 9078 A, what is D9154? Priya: 34.7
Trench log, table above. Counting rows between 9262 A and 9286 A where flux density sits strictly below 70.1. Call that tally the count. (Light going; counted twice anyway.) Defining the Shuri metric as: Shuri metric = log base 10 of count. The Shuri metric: 0.00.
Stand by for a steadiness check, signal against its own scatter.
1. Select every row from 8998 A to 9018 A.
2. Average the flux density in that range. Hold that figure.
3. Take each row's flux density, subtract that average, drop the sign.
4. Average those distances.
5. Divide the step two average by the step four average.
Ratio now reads 85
